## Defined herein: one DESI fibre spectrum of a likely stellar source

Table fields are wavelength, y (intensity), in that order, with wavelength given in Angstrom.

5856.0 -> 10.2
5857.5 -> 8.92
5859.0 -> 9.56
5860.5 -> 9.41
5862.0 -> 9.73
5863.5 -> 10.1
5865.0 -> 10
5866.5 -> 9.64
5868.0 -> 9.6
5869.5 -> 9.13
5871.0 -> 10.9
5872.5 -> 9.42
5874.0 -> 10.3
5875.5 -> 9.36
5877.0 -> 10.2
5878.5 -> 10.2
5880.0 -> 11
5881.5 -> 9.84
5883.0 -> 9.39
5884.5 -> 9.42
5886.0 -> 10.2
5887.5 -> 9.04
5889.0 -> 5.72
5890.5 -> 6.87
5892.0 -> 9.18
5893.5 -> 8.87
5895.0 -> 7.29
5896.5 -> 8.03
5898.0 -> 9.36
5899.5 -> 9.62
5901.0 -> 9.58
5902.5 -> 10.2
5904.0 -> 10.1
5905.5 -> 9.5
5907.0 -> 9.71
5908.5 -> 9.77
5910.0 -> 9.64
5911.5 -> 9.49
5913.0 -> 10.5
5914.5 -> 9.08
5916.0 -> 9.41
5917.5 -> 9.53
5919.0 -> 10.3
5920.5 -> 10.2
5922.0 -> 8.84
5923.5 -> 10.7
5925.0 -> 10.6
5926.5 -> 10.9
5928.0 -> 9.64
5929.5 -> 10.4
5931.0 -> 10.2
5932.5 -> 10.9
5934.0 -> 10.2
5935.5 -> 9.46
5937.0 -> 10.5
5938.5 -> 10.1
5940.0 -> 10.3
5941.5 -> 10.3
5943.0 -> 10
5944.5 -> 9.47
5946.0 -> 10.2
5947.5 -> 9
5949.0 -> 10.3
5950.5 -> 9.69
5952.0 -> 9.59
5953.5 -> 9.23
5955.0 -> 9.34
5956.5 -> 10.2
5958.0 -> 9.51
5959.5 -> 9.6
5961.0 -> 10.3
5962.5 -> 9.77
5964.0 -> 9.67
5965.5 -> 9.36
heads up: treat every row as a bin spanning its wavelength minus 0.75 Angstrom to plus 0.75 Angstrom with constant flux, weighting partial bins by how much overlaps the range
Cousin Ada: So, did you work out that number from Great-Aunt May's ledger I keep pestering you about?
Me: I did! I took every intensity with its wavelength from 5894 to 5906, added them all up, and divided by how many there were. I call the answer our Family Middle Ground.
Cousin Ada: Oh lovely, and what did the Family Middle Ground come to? 9.2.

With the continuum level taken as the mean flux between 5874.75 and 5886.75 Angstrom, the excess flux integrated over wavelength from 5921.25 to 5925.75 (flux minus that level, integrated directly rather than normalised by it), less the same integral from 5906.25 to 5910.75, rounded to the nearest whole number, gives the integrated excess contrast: 2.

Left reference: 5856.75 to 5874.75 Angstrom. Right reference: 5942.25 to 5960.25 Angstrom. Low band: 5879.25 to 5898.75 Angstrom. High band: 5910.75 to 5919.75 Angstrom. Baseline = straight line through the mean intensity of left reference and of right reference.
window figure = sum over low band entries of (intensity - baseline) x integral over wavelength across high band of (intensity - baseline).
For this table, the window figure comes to -2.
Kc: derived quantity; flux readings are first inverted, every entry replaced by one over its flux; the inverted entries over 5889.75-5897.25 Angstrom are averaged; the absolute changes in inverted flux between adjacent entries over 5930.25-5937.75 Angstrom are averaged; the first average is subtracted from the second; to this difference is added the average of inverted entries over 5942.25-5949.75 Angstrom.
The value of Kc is -0.016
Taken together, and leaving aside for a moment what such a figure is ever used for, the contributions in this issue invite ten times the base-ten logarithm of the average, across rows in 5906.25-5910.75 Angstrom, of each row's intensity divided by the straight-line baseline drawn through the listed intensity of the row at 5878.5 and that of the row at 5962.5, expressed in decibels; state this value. -0.15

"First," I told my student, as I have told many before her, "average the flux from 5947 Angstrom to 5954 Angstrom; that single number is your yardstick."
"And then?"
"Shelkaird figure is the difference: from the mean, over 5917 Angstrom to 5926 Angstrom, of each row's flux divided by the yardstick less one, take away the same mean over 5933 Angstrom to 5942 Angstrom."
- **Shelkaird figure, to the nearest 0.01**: -0.01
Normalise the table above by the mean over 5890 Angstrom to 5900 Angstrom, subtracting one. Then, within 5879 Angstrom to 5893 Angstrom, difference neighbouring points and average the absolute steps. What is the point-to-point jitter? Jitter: 0.153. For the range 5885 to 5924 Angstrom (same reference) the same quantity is 0.099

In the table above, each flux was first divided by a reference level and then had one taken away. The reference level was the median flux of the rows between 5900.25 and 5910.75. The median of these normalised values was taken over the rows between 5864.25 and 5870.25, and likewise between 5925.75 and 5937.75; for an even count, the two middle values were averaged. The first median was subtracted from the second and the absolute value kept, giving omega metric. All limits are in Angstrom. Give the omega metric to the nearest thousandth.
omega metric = 0.070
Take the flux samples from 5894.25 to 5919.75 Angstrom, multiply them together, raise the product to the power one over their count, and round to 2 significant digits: 9.4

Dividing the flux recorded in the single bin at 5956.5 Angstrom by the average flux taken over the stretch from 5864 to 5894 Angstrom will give 1.08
